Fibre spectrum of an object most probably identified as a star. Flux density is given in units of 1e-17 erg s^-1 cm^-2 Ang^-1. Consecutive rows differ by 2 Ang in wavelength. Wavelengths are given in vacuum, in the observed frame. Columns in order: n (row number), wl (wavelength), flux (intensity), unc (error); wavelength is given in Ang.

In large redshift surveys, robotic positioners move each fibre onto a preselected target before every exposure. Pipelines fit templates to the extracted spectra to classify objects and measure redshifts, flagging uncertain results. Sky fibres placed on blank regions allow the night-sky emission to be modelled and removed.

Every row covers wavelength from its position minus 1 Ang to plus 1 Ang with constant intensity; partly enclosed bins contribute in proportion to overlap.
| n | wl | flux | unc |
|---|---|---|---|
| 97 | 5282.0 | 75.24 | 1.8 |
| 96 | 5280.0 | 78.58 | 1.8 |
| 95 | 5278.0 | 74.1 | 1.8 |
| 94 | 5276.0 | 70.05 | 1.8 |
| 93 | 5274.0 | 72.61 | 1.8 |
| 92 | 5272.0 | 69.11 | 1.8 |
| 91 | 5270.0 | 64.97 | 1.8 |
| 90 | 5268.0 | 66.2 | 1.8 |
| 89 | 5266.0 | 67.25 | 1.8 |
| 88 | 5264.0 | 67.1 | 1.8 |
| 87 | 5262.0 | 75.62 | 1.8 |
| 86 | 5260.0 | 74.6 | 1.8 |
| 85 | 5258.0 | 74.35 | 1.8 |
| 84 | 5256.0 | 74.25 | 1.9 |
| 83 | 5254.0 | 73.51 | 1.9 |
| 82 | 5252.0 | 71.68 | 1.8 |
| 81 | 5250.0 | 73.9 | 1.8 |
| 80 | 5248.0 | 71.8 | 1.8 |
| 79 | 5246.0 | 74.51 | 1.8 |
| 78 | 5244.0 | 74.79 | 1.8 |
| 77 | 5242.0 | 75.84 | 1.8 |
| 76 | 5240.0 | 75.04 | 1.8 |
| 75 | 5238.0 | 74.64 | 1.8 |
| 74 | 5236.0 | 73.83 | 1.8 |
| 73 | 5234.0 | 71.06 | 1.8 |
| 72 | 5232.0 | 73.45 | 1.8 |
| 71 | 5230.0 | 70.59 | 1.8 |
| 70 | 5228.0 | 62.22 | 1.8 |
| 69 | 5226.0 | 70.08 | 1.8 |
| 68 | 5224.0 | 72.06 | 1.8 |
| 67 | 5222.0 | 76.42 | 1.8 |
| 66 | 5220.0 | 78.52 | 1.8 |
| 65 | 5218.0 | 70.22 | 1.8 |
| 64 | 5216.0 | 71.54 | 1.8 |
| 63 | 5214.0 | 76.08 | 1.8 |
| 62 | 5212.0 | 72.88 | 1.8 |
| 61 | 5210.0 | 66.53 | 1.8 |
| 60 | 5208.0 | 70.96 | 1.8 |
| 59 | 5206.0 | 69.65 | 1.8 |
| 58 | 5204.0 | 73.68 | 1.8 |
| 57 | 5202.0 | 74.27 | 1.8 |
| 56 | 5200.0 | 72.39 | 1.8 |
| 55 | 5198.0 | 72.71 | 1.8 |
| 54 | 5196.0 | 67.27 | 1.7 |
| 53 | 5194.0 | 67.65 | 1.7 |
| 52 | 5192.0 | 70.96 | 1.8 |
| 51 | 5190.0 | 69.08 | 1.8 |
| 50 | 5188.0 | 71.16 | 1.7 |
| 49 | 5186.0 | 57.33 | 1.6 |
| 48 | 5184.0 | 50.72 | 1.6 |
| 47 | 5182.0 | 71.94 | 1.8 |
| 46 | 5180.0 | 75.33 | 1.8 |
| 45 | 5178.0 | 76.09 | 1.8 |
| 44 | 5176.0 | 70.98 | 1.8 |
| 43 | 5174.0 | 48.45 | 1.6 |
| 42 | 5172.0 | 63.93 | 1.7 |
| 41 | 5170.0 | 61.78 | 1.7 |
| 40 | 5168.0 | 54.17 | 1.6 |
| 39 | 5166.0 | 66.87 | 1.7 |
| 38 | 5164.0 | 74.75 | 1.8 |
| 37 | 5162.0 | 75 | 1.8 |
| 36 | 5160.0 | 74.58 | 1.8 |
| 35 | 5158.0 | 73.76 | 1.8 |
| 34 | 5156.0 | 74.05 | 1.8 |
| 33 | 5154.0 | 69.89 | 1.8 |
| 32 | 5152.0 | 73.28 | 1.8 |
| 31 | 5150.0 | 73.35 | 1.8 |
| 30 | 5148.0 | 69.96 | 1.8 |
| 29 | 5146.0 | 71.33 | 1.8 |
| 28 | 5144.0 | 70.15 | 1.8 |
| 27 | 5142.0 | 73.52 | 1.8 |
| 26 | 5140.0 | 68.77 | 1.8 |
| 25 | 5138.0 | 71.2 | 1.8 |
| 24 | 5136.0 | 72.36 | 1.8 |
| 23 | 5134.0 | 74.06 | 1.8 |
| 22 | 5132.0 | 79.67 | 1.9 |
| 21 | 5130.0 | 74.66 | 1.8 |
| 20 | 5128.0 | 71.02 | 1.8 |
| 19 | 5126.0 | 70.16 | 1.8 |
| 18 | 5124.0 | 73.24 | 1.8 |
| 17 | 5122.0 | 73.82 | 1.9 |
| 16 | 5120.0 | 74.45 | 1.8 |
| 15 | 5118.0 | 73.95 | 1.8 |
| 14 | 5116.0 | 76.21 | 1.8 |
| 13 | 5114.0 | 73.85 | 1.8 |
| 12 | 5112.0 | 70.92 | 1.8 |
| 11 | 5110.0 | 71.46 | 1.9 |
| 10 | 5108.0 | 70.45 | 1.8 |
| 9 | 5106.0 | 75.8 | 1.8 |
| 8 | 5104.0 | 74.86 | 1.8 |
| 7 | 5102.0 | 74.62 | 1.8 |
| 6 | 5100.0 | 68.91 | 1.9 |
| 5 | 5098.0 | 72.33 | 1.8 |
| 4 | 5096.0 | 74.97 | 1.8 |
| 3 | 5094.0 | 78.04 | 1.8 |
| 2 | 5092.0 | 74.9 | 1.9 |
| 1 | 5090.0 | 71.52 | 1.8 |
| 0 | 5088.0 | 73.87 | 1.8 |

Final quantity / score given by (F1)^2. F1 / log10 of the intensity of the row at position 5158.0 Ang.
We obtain 3.49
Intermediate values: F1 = 1.87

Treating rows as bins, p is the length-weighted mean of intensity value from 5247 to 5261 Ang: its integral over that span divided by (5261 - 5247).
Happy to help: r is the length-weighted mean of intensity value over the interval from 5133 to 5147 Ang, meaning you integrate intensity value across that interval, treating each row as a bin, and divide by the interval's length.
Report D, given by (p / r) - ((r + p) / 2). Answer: -71.5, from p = 73.4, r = 71.6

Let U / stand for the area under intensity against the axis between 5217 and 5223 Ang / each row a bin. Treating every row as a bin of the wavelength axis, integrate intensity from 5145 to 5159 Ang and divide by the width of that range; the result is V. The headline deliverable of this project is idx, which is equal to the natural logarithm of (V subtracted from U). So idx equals 5.9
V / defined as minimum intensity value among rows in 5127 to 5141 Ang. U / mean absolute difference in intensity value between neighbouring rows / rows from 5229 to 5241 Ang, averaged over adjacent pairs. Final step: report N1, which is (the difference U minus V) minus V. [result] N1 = -136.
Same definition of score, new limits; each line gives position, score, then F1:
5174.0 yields 2.84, 1.69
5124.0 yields 3.48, 1.86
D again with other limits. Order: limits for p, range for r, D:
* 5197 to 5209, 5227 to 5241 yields -70.9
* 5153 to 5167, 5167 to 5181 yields -67.4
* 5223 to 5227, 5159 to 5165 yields -72.0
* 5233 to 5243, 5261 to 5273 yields -70.1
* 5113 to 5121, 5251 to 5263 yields -73.3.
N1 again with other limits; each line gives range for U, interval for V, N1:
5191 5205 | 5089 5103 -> -136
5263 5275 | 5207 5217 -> -131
